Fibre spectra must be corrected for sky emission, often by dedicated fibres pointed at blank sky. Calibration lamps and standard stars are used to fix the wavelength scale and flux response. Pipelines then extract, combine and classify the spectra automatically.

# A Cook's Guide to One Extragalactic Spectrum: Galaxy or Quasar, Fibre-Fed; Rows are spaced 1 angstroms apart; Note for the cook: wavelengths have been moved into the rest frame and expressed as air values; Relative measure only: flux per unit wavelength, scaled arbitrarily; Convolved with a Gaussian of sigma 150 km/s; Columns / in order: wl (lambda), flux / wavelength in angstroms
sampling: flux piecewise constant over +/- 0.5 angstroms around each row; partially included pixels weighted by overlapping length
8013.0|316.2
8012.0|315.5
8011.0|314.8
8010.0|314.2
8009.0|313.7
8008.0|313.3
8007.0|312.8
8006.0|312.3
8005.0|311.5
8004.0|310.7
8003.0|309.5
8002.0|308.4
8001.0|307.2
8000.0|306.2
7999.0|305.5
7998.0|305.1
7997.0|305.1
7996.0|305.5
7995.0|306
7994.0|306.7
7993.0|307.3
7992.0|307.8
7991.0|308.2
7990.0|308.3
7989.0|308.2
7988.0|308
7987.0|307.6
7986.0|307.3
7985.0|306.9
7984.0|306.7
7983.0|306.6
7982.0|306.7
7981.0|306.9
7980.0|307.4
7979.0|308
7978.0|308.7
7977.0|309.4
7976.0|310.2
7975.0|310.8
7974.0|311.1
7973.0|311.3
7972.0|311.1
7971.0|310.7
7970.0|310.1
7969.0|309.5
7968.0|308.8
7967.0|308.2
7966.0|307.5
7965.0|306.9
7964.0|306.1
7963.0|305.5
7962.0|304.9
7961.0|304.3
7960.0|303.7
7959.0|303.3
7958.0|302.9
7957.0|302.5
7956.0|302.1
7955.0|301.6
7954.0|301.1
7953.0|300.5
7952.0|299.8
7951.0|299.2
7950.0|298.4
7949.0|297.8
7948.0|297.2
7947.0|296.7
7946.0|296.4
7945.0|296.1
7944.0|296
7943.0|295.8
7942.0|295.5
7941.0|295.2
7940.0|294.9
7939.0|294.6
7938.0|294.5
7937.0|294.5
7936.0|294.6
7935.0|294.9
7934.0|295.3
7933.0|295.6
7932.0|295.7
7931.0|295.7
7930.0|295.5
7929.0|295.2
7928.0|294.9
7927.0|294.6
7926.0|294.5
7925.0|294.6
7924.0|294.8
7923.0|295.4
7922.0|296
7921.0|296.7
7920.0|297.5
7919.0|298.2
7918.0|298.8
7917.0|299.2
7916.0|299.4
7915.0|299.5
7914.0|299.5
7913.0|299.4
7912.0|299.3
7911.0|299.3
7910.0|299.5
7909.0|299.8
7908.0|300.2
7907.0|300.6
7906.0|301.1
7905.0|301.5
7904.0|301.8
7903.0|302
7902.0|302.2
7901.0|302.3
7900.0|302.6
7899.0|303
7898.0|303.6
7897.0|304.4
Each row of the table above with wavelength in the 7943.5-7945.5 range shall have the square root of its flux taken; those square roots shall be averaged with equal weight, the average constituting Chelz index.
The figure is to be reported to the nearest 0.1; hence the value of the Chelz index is 17.2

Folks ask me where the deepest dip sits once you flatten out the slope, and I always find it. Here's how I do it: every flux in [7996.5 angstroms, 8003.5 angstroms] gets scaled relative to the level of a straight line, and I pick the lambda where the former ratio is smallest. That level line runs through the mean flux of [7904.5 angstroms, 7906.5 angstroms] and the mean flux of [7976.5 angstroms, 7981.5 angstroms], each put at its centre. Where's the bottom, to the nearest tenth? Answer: 7998.0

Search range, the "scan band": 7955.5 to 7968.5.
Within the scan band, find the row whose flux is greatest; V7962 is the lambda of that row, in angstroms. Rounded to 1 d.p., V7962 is 7968.0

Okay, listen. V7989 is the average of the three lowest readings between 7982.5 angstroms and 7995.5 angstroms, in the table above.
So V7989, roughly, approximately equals 306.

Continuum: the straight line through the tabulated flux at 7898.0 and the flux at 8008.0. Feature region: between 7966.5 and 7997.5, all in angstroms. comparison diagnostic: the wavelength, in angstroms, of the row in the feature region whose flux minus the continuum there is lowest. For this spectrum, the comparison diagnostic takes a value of 7997.0 angstroms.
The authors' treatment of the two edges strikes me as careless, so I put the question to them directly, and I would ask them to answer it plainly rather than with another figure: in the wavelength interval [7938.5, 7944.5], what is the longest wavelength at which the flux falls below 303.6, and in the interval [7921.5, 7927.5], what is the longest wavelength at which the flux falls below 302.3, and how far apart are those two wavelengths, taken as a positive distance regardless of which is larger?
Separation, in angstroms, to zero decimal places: 17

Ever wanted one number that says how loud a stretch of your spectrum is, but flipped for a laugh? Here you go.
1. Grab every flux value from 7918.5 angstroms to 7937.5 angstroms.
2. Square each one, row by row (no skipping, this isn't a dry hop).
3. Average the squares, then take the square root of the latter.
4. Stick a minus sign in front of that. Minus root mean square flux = -295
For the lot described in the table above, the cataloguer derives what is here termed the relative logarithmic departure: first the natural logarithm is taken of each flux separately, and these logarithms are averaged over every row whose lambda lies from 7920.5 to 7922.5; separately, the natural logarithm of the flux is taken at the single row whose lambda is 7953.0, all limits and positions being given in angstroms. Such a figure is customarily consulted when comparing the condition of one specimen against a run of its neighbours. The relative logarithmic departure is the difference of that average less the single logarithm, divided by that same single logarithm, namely -0.0024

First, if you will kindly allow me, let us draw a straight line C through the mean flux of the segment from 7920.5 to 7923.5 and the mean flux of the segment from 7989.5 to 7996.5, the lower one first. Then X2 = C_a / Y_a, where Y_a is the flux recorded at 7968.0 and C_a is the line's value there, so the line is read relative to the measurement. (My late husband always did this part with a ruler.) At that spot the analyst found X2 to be 0.98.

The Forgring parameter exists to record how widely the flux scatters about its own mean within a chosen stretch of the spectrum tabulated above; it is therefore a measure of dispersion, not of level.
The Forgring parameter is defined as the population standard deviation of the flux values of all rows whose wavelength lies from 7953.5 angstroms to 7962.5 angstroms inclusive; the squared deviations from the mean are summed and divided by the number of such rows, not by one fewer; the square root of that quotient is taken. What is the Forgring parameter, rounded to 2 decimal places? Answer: 1.18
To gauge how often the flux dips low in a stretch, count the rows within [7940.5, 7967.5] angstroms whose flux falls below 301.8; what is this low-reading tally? 15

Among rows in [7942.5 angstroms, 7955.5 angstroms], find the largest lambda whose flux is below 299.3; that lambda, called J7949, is 7951.0 angstroms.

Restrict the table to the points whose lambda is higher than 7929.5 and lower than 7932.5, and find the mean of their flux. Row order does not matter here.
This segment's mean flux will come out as 296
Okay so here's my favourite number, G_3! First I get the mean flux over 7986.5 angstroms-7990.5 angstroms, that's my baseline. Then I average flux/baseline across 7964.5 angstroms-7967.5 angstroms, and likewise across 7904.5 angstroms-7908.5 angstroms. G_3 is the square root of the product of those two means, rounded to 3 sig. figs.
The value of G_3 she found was 0.987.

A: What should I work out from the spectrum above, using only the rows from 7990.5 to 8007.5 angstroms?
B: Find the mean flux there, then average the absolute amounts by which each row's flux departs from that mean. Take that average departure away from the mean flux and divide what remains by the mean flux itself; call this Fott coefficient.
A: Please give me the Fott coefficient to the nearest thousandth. 0.993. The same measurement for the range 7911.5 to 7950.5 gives 0.995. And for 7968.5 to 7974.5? 0.998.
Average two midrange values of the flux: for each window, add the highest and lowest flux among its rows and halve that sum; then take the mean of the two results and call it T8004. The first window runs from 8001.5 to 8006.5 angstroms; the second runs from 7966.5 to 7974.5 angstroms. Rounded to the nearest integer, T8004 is 310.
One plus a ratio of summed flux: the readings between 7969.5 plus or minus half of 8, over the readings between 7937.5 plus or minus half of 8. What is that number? 2.05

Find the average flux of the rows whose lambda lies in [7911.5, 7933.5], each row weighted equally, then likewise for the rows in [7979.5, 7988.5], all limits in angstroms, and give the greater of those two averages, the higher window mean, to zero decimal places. 307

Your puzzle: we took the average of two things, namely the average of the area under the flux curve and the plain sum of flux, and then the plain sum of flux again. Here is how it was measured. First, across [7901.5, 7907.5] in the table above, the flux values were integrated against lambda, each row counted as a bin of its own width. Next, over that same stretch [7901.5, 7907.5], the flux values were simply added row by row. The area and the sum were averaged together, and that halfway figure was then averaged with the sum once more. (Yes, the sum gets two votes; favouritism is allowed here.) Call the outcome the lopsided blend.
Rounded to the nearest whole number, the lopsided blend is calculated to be 1809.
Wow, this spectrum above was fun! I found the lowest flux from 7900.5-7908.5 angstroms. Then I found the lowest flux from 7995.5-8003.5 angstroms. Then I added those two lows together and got 605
